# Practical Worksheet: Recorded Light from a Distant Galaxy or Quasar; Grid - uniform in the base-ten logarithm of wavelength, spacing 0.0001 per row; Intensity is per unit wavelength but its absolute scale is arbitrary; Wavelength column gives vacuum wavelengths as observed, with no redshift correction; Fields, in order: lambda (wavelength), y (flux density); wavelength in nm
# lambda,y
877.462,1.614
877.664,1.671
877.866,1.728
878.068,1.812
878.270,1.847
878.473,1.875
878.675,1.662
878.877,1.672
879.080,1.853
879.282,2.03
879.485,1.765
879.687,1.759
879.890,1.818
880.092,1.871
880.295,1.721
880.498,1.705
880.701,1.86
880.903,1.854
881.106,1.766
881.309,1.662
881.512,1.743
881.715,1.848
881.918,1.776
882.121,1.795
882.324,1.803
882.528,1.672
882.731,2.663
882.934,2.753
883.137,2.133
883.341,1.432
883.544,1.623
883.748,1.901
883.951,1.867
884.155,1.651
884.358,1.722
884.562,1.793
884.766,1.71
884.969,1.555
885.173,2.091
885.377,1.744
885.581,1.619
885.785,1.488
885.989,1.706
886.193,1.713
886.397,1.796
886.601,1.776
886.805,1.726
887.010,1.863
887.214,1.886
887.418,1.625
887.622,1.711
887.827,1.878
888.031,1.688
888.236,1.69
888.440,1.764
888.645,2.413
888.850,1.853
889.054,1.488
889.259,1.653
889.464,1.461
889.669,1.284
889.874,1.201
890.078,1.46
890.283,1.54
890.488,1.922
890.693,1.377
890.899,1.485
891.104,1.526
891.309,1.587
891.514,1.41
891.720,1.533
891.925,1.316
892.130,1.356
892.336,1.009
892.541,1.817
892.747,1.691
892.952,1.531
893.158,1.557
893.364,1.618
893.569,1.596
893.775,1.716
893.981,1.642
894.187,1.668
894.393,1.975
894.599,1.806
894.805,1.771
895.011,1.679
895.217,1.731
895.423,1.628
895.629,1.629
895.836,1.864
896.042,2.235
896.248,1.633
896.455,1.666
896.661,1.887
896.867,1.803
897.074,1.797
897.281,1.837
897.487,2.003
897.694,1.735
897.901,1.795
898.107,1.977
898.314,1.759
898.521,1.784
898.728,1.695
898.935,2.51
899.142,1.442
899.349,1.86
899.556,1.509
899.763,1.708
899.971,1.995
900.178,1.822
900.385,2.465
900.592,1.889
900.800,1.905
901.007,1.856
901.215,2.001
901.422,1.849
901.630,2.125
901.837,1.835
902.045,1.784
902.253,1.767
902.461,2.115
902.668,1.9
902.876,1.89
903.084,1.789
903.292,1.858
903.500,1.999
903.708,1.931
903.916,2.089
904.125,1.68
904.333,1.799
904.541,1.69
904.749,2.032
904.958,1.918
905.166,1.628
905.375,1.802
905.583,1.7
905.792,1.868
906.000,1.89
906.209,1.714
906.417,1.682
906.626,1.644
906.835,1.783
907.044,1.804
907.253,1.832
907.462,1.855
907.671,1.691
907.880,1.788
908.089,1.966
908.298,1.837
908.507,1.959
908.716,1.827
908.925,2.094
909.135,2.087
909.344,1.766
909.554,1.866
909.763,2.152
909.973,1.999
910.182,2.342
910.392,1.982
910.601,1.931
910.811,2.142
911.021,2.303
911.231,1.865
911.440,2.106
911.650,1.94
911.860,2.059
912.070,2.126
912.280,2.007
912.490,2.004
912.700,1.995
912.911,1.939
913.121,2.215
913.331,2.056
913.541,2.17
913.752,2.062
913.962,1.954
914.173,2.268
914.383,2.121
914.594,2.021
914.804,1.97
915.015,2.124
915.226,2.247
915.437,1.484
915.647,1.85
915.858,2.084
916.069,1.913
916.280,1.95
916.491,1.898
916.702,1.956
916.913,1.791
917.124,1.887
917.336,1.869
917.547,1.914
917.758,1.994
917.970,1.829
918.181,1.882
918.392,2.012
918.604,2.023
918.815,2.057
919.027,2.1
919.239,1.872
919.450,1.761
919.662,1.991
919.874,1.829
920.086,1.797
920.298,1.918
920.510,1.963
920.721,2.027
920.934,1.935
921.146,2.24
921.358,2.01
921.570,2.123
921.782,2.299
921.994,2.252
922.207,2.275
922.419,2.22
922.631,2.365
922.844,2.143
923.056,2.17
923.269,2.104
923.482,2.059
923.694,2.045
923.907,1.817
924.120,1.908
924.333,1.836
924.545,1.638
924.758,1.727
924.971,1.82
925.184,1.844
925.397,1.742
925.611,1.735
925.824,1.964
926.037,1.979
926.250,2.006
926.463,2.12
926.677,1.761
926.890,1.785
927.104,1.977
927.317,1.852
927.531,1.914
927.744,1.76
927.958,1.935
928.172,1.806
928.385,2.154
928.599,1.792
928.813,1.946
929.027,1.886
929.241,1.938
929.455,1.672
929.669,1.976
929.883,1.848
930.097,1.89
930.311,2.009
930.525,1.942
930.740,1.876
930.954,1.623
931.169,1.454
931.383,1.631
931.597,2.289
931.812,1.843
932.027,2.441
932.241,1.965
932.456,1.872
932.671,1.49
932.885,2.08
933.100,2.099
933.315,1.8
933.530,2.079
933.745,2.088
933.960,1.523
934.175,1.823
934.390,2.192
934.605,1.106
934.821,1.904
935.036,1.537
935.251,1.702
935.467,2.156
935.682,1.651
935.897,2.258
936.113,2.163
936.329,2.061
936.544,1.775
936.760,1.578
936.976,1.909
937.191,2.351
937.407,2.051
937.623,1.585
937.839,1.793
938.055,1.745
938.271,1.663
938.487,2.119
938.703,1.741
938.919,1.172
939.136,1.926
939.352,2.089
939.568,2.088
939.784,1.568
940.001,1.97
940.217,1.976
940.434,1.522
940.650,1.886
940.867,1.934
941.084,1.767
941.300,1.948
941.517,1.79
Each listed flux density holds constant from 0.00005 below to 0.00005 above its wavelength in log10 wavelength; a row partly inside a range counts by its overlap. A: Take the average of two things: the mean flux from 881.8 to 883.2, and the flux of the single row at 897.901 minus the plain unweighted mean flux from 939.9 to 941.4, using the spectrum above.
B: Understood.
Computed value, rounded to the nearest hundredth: 1.01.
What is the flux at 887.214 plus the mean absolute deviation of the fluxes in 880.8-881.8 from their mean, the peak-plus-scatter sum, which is 1.95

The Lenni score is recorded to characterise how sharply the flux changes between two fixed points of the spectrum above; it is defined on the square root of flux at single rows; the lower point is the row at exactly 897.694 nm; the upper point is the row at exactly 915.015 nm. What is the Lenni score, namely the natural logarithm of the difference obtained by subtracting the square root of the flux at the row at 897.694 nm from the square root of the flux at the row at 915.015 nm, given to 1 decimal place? -2.0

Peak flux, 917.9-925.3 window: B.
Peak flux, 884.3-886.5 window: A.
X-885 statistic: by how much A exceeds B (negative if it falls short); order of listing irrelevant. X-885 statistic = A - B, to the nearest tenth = -0.3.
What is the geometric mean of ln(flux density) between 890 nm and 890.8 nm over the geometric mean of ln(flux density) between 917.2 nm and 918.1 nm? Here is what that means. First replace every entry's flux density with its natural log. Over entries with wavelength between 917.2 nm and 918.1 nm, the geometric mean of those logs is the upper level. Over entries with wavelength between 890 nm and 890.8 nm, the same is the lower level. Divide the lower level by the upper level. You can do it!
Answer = 0.67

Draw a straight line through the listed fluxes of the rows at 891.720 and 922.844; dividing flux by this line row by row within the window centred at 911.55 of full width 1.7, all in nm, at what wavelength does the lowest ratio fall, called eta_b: 911.231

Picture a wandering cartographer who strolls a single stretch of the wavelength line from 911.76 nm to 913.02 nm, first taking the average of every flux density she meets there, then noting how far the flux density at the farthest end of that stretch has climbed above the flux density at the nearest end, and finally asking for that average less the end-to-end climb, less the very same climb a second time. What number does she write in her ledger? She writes 2.26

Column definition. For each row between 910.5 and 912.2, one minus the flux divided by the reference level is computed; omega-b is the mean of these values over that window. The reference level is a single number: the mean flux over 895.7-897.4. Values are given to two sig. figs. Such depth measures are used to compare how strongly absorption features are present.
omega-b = -0.12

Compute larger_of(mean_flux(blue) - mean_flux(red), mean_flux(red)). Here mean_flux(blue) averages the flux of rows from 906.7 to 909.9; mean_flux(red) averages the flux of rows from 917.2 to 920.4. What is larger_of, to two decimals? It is 1.92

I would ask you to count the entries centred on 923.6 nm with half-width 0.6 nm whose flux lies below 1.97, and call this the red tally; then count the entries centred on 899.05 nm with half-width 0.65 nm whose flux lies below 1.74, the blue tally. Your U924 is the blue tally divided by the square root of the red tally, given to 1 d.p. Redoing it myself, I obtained 2.1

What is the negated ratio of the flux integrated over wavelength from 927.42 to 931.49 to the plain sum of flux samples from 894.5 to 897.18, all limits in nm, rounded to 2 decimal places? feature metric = -0.32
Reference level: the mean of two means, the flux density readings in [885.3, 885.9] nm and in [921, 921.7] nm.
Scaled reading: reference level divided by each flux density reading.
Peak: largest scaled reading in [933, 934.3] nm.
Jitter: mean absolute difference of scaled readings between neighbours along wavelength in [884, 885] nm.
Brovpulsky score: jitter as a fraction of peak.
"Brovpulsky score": 0.051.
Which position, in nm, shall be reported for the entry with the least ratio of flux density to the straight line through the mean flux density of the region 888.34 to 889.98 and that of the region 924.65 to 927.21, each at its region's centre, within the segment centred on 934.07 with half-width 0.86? 934.605 nm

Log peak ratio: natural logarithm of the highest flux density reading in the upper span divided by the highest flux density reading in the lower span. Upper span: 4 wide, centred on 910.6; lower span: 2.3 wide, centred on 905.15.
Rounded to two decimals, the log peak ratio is 0.14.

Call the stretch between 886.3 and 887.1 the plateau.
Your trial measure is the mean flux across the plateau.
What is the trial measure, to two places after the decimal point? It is 1.79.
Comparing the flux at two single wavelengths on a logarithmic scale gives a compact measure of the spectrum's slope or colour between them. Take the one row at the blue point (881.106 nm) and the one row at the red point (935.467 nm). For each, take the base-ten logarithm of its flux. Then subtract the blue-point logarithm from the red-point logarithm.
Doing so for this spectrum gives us 0.087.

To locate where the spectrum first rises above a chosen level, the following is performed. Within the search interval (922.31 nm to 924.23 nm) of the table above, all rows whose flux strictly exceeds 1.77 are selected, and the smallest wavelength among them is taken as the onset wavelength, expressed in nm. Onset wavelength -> 922.419 nm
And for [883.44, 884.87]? 883.748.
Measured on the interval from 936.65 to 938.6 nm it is 936.976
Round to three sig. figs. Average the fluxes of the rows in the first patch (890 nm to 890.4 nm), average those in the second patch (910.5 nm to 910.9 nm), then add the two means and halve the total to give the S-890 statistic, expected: 1.77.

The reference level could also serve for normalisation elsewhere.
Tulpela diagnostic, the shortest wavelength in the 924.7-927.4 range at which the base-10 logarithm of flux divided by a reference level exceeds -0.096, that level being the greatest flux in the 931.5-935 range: 925.824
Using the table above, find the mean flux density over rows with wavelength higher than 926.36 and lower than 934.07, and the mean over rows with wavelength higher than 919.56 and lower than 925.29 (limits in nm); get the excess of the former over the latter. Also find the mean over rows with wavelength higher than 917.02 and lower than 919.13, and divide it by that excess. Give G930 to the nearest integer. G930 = -16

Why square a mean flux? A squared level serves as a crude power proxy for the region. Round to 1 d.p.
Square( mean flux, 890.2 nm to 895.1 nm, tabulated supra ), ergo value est 2.5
